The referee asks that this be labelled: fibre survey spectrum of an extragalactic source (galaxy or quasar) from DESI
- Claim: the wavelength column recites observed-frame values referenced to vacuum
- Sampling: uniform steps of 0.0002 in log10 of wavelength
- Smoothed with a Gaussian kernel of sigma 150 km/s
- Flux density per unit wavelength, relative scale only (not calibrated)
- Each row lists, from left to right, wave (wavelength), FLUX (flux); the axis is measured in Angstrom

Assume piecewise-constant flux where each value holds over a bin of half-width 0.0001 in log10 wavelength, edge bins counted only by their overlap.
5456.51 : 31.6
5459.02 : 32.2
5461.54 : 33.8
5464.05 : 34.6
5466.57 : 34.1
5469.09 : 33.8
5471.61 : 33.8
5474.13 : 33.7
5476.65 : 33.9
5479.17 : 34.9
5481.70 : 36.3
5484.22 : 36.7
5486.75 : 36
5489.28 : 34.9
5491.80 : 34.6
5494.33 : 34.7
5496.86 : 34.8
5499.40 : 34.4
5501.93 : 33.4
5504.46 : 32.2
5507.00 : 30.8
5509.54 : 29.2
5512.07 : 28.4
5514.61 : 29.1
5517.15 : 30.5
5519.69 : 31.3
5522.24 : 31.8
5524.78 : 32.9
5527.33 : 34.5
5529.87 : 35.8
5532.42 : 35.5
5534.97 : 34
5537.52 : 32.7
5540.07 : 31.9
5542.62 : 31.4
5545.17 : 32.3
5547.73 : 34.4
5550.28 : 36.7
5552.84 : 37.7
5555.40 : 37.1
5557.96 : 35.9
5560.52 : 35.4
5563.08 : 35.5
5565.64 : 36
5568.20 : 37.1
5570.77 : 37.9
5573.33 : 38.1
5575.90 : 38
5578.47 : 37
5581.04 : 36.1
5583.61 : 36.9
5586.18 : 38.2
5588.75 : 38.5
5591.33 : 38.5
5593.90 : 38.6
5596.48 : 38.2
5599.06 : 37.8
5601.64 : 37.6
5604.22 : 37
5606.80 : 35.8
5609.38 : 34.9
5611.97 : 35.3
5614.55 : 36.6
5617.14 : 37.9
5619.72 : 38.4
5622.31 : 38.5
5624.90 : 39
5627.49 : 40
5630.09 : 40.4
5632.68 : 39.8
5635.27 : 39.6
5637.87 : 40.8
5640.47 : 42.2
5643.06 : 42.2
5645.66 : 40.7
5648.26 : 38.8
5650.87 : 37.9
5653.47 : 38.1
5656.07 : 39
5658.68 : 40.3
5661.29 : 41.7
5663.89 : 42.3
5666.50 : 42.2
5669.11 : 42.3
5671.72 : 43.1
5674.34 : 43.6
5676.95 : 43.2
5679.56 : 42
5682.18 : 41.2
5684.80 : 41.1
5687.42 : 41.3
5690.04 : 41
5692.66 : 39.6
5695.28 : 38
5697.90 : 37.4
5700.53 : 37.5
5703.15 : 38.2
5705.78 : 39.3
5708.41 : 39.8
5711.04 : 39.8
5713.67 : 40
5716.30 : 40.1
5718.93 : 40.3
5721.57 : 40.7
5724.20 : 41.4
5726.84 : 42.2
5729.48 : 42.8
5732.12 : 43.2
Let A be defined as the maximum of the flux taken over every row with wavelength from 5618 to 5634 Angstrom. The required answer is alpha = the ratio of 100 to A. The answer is 2.48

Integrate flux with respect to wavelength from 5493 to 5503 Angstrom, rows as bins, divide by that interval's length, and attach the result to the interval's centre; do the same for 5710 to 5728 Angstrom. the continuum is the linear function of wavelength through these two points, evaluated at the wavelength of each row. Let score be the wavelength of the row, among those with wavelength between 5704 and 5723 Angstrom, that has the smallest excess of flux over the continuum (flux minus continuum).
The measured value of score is 5705.78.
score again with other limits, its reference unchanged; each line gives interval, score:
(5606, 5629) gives 5609.38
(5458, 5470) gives 5459.02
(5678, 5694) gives 5692.66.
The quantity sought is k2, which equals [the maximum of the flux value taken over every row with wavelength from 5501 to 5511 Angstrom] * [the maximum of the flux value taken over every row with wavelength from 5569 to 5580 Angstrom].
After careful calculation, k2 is 1273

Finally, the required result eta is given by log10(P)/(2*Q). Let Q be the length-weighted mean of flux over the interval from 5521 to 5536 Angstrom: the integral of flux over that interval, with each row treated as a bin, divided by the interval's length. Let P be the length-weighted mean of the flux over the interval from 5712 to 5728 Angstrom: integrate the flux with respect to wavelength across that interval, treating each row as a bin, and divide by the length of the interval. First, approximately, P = 41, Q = 34.1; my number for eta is 0.0236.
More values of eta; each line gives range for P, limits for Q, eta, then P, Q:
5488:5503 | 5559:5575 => 0.0209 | 34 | 36.7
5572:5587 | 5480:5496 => 0.0221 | 37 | 35.5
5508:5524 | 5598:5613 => 0.0203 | 30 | 36.4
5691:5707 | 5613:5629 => 0.0206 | 38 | 38.4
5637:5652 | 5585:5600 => 0.0210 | 40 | 38.3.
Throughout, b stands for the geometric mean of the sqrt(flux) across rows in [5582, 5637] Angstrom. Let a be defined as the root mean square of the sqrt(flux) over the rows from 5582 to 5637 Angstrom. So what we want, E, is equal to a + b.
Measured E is 12.3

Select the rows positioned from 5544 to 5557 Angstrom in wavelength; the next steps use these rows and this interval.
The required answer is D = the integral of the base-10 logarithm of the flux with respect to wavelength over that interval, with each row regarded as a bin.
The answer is 20.2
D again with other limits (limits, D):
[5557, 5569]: 18.7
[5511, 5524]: 19.3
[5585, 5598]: 20.6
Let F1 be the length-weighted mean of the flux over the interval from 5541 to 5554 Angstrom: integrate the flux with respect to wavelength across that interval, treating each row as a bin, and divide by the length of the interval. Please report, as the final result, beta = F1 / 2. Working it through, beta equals 17.2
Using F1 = 34.4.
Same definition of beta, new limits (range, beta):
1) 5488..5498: 17.4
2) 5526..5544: 16.8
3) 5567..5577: 18.9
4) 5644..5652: 19.6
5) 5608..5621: 18.3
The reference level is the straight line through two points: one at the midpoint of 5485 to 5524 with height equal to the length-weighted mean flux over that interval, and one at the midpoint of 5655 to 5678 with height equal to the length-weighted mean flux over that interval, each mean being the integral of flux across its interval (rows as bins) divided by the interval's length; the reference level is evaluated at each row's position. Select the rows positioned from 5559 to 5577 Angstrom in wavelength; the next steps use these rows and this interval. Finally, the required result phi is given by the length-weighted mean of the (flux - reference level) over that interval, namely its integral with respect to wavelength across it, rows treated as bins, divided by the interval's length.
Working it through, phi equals 1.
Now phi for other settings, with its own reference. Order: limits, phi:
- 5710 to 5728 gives -4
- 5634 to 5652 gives 0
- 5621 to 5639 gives 0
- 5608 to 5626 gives -2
